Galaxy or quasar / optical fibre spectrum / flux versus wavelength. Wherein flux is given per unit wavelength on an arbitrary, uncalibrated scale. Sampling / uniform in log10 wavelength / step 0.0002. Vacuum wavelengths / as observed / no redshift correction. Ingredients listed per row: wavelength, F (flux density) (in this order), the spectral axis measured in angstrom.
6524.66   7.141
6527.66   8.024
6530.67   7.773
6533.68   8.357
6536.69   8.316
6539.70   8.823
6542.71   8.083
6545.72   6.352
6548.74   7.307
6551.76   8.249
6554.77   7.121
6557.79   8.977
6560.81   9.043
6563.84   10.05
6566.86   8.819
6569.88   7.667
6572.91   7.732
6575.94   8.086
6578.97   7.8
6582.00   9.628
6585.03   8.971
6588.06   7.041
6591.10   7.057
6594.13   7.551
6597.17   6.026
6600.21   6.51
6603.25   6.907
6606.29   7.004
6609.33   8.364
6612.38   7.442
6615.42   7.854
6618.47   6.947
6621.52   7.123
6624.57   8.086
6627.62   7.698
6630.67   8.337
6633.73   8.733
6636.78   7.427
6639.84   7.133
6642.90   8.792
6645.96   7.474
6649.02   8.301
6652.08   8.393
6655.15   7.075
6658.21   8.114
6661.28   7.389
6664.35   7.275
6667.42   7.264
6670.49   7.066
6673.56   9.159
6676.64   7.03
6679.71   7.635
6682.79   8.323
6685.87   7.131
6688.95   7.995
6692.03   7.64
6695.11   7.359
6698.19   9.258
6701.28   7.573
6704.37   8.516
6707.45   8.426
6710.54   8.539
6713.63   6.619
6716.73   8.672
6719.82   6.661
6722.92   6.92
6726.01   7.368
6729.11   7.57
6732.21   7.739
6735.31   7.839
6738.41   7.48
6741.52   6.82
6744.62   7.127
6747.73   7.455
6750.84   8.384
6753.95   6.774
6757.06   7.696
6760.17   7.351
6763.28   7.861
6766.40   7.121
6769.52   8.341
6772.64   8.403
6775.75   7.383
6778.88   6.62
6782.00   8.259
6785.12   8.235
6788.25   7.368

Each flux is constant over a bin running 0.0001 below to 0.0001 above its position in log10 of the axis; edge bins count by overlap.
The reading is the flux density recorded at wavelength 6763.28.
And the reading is 7.861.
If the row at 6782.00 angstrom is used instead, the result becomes 8.259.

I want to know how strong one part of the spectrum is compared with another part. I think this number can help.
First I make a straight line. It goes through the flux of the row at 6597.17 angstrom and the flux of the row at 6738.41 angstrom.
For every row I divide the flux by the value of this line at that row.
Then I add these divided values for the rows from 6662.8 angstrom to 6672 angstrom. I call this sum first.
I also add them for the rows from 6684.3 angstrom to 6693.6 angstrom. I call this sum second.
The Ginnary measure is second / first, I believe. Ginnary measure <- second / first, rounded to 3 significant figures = 1.02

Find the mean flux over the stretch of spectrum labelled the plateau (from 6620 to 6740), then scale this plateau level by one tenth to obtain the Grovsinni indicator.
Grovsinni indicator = 0.777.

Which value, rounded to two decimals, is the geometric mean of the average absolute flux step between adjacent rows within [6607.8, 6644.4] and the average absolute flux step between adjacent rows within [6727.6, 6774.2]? 0.66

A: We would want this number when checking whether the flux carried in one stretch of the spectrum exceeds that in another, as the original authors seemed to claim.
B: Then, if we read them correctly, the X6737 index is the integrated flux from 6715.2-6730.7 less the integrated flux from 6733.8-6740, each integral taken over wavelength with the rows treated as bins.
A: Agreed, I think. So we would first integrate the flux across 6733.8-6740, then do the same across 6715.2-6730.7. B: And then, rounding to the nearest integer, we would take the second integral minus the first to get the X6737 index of 68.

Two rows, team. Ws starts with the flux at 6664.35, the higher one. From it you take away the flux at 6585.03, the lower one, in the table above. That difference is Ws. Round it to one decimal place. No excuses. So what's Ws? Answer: -1.7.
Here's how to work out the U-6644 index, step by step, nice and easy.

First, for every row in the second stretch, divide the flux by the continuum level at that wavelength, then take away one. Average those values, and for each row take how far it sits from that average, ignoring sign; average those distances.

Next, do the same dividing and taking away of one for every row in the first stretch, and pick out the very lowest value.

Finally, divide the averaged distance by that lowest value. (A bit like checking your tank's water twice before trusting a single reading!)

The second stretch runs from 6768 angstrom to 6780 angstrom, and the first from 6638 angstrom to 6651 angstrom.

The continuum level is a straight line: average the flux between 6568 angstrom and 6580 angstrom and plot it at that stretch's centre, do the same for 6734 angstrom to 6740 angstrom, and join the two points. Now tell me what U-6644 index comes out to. -1.1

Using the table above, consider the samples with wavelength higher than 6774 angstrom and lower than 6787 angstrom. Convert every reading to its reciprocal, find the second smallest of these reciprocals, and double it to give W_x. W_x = 0.243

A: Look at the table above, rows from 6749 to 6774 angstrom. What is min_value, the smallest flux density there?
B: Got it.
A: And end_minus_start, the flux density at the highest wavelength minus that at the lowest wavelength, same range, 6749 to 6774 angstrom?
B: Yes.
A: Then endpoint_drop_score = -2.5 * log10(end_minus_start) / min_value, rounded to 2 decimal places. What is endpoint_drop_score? 0.64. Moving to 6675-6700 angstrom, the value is -0.12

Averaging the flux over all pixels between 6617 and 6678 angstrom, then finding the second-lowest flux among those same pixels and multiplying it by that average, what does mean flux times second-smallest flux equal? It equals 54.4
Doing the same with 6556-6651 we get 51.4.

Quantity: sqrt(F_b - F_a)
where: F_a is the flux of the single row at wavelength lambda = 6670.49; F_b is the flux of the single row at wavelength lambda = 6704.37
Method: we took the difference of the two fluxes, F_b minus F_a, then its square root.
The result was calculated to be 1.2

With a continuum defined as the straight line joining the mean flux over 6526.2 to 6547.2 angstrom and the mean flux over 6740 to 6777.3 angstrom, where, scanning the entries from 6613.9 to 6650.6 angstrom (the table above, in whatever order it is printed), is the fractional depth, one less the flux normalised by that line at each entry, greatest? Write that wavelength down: 6618.47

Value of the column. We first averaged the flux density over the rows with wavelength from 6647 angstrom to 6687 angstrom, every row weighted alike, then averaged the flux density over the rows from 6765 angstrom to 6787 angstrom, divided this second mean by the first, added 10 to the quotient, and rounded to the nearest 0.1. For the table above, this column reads 11.0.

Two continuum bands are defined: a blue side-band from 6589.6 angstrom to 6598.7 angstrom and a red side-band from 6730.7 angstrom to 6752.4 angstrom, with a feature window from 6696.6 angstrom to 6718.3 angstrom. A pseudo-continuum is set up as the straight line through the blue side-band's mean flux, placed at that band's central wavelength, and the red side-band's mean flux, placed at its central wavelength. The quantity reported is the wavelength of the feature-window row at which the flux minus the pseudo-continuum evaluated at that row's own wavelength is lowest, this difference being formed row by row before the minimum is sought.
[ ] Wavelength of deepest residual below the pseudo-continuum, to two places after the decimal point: 6713.63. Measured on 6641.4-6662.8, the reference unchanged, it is 6655.15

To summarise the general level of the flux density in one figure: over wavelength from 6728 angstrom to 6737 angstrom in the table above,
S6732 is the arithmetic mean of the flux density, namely 7.7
